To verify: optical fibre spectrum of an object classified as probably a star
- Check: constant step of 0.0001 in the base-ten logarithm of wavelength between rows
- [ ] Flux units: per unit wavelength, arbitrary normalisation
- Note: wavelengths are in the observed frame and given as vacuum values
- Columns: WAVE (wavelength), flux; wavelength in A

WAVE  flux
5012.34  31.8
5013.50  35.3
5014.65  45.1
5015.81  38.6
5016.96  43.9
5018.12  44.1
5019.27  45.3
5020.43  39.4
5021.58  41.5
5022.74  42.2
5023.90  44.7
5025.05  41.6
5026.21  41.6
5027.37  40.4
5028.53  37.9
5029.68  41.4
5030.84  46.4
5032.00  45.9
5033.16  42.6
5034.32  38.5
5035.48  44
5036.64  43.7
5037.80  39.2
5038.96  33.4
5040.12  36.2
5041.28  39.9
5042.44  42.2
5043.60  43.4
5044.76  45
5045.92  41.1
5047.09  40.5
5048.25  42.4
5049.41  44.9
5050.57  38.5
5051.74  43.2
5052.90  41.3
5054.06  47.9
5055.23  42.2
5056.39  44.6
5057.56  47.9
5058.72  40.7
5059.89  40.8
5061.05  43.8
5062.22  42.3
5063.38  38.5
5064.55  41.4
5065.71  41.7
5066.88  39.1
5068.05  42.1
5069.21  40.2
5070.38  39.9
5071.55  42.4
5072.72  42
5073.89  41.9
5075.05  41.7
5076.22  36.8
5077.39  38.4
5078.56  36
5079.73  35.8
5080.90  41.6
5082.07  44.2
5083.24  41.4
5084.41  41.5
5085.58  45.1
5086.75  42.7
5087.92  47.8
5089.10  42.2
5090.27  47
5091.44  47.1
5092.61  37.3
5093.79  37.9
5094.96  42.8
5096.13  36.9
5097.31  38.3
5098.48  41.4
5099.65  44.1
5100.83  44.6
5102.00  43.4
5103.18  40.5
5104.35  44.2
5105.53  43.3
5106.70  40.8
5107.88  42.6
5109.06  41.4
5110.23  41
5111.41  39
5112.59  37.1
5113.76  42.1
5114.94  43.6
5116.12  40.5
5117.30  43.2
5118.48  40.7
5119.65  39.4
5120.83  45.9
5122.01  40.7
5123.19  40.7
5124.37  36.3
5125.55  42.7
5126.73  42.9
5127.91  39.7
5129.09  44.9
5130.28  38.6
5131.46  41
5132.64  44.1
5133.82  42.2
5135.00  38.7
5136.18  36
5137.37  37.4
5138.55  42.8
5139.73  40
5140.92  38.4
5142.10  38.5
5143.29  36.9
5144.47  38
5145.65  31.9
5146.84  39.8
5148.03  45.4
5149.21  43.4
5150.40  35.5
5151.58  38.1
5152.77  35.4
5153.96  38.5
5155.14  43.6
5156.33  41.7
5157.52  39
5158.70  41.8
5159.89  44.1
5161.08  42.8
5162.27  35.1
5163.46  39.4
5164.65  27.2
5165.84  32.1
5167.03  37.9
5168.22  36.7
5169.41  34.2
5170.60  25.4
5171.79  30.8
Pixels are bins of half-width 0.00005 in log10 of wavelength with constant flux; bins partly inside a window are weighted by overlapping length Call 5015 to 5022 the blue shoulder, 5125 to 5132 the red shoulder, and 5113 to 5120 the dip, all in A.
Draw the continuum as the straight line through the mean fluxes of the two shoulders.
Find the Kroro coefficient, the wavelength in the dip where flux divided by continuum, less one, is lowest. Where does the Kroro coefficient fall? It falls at 5119.65 A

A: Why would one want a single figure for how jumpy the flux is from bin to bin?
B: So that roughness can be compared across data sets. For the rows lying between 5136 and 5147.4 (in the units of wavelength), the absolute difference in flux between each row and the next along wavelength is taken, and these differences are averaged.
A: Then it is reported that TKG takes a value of 3.1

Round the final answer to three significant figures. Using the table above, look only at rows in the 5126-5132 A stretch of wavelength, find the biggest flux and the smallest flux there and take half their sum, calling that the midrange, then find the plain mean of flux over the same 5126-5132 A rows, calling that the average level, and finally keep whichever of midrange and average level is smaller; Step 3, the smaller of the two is 41.4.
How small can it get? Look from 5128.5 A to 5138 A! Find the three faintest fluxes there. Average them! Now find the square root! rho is 6.11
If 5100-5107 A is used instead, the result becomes 6.44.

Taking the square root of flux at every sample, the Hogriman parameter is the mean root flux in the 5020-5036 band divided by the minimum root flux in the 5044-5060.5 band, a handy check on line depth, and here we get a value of 1.04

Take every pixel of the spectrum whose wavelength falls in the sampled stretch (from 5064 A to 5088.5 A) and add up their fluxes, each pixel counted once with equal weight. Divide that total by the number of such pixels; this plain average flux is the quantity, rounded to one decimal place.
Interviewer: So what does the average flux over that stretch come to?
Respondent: 41.1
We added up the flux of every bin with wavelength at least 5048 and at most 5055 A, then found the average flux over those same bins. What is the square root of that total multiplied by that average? 105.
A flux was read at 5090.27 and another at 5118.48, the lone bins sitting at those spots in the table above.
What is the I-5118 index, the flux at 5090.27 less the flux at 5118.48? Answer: 6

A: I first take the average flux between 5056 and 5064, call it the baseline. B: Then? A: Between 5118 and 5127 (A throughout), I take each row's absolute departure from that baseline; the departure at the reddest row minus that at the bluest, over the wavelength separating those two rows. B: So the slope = -0.2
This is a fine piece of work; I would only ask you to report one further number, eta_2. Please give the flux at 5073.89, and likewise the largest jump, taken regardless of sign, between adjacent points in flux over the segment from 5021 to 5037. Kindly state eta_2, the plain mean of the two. 23.7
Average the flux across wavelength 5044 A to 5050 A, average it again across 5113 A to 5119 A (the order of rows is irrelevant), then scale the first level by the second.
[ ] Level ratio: 1.02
